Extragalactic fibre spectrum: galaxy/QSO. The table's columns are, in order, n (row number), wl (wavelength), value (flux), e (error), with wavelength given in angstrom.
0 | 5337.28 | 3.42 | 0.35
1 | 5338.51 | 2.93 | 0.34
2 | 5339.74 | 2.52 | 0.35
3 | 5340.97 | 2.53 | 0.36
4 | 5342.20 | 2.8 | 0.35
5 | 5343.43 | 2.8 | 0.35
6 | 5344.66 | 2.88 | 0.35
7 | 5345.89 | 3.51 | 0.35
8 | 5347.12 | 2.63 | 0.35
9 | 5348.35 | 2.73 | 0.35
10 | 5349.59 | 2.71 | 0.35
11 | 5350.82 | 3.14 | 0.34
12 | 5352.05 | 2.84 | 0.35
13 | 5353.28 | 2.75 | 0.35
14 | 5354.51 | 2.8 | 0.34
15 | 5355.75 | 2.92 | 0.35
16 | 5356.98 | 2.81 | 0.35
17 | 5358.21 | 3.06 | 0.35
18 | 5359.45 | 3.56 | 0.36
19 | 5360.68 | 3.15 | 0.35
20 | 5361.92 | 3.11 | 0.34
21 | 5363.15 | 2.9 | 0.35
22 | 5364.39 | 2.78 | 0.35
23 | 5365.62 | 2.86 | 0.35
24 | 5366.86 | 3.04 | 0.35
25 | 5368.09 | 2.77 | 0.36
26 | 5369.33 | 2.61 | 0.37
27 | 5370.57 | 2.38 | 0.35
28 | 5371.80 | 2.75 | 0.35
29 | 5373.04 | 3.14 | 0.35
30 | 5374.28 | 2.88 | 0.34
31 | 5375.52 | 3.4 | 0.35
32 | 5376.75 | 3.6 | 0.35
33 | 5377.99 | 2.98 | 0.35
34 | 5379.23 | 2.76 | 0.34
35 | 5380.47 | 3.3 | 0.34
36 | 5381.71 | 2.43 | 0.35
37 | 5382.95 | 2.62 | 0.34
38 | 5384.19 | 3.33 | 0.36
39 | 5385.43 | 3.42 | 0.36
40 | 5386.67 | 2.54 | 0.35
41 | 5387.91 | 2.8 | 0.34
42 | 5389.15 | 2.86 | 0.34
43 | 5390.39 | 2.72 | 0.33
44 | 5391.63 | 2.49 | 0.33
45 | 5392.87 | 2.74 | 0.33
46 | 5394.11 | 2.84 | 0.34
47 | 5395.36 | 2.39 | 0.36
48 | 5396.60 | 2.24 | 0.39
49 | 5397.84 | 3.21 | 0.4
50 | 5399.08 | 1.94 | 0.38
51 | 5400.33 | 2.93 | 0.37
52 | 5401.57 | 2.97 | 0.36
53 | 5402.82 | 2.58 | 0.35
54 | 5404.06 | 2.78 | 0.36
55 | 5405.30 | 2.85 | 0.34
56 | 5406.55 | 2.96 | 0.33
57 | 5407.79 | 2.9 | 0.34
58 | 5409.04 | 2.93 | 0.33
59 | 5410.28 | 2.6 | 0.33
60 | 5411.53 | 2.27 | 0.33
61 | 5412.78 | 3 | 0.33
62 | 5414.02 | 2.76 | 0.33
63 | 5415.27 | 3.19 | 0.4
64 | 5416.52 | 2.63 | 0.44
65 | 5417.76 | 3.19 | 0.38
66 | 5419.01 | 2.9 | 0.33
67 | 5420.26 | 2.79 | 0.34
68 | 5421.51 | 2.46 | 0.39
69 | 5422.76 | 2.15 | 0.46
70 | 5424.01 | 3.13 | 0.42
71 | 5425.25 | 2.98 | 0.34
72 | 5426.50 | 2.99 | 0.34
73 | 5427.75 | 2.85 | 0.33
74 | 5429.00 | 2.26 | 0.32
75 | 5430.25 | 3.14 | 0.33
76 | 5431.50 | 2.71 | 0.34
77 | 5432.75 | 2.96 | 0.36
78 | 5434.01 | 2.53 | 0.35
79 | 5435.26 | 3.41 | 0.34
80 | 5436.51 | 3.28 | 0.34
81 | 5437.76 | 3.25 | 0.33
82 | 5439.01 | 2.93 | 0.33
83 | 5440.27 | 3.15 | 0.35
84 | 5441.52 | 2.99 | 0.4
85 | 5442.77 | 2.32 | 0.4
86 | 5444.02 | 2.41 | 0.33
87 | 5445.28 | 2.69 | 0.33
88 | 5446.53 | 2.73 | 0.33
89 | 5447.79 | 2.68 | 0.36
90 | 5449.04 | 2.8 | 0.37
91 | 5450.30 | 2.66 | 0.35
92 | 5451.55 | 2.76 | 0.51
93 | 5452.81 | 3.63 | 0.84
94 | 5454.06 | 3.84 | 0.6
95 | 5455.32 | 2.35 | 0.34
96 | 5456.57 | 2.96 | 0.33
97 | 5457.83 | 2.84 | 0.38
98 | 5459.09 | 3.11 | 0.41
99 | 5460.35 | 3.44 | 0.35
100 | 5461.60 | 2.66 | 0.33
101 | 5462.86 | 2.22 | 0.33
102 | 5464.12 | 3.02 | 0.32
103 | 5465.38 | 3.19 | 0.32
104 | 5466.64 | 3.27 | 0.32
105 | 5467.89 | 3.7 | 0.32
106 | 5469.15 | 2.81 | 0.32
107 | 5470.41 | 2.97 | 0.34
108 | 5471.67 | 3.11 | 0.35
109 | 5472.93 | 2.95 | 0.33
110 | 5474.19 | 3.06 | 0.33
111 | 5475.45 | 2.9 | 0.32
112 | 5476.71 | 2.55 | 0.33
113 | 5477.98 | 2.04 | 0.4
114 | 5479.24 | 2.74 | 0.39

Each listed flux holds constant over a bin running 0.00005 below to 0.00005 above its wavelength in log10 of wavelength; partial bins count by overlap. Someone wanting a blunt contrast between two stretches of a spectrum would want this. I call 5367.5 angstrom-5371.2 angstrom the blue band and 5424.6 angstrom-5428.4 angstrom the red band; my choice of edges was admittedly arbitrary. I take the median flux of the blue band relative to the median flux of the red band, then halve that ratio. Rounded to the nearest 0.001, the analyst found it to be 0.438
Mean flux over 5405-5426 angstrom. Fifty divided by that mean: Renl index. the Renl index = 17.8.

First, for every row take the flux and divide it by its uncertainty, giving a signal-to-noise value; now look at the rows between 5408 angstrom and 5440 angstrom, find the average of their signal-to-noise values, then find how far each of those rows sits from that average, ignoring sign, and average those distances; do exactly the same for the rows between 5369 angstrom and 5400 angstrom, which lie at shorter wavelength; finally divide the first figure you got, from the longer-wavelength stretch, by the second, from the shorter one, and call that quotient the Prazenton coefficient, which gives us 1.03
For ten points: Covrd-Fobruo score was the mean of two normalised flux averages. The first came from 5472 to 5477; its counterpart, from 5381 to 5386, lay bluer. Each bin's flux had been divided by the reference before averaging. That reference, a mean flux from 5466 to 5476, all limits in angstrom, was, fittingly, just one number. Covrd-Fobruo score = 0.94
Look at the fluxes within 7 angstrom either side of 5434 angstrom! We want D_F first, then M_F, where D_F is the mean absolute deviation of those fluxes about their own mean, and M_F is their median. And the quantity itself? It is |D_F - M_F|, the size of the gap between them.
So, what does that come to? 2.69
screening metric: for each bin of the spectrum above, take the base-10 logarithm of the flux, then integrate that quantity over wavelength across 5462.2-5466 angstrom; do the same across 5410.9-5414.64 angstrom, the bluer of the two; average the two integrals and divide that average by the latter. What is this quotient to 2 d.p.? 1.03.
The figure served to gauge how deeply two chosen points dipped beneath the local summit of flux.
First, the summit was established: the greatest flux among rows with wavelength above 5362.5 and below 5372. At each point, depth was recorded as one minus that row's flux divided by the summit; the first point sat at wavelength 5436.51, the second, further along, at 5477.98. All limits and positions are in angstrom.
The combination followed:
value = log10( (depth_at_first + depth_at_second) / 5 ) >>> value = -1.30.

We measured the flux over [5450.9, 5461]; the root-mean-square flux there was 3.15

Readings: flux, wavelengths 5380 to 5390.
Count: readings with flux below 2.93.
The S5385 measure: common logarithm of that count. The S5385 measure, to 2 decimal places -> 0.70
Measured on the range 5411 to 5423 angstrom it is 0.85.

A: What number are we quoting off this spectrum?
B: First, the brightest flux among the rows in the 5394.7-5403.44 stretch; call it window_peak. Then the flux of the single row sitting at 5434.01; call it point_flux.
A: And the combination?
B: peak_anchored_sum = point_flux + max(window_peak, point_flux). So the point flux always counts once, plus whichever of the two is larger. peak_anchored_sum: 5.7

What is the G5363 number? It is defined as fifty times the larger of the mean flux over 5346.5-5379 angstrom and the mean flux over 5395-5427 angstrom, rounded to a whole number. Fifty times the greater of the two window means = 147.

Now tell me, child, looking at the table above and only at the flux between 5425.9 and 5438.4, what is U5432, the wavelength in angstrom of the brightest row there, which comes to 5435.26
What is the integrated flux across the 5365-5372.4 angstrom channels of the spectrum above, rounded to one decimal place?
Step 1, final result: 20.3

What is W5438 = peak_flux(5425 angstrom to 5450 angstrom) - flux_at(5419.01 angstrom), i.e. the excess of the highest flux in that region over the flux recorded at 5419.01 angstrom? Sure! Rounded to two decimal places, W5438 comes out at 0.51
